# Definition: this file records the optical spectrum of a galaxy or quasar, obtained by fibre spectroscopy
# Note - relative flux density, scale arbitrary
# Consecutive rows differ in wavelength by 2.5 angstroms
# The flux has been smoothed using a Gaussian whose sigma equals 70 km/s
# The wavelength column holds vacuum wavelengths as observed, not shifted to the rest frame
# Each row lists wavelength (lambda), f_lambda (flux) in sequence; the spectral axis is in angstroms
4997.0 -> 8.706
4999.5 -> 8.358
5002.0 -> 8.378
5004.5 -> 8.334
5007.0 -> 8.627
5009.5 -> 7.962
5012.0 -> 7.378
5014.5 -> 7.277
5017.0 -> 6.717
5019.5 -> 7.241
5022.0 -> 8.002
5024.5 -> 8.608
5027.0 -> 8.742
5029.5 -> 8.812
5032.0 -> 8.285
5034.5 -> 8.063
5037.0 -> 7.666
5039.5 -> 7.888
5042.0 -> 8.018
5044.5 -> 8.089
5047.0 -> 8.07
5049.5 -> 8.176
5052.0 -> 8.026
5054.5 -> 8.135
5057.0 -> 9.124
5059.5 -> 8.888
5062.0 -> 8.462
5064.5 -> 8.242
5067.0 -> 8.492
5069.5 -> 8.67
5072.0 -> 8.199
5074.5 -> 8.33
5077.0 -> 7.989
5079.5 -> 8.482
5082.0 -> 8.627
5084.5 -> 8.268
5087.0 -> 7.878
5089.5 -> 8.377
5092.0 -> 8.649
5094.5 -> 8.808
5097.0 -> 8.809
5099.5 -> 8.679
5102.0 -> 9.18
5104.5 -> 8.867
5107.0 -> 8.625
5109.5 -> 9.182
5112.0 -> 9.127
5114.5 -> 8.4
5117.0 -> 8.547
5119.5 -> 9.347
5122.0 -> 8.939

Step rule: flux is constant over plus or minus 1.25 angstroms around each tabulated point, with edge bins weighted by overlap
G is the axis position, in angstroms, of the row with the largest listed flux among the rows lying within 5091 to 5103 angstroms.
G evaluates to 5102.0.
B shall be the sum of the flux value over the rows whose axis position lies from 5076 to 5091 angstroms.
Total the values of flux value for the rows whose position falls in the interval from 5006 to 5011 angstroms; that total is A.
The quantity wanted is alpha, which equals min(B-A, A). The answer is 17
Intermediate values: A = 17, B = 50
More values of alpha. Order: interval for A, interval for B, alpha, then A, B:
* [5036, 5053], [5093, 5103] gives -20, 56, 35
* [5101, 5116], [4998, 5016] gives 3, 53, 56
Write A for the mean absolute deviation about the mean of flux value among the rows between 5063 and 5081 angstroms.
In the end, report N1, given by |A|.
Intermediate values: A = 0.18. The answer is 0.18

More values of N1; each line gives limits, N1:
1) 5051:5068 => 0.30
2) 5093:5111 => 0.17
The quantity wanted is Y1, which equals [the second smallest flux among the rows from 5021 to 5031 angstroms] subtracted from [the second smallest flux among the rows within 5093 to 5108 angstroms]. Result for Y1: 0.1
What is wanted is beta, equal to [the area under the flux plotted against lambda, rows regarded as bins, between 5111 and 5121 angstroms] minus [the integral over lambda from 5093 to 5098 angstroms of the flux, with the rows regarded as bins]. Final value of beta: 45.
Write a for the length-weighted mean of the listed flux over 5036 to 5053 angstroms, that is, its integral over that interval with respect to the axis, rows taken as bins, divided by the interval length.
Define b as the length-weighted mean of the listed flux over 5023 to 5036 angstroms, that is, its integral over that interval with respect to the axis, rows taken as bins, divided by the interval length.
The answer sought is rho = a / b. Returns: 0.94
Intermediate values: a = 8.0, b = 8.5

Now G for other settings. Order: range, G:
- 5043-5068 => 5057.0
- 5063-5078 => 5069.5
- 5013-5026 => 5024.5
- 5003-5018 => 5007.0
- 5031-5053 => 5032.0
